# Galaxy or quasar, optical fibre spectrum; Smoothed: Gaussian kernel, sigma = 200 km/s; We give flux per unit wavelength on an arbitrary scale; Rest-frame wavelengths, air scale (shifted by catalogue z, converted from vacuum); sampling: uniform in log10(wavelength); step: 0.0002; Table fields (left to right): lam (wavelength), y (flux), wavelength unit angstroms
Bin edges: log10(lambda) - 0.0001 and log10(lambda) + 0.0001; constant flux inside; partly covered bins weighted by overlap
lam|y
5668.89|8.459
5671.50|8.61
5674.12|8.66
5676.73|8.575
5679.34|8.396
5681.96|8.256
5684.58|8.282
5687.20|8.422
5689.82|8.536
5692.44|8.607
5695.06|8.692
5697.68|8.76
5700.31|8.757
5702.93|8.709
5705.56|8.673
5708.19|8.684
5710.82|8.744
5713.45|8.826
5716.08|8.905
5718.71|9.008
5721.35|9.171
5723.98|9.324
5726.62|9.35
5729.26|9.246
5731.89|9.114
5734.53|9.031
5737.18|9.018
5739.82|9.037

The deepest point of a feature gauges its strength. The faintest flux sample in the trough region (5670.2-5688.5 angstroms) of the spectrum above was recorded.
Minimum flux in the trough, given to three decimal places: 8.256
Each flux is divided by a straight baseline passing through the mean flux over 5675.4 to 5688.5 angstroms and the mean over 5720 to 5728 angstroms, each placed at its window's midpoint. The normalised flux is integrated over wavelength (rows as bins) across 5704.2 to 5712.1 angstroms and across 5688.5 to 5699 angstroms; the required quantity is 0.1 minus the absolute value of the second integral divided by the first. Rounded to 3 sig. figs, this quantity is -1.27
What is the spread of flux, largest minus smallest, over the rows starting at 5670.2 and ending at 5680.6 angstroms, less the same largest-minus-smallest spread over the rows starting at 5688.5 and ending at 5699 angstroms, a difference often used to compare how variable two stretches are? 0.04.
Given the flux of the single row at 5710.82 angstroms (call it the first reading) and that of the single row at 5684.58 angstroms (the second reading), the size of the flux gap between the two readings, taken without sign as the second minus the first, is 0.46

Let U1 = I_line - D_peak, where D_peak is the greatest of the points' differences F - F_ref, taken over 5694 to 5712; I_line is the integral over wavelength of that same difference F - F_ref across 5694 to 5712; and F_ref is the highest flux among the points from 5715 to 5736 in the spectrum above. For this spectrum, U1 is -11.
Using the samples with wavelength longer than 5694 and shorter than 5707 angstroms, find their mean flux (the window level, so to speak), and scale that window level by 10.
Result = 87.2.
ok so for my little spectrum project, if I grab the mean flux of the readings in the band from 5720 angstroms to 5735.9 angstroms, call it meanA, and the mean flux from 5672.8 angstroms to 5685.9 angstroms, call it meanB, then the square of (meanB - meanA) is 0.60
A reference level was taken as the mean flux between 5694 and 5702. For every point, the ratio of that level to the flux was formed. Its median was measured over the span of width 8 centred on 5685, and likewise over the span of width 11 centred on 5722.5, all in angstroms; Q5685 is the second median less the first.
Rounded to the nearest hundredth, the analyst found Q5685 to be -0.11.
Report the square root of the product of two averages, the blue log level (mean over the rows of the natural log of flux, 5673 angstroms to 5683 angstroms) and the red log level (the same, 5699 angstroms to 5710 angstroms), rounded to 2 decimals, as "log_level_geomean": 2.15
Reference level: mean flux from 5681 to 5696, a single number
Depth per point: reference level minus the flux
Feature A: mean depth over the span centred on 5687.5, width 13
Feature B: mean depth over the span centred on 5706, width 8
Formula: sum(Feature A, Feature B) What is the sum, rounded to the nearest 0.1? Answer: -0.2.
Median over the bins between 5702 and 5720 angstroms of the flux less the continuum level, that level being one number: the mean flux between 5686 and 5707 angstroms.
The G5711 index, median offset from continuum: 0.10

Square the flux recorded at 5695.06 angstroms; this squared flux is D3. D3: 75.6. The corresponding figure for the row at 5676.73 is 73.5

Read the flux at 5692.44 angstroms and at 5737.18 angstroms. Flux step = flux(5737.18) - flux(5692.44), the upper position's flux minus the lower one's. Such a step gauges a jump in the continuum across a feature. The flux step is 0.41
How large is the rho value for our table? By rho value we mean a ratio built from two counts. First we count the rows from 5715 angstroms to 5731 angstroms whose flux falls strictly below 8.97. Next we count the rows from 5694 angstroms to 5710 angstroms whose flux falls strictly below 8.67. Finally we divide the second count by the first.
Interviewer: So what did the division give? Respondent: 0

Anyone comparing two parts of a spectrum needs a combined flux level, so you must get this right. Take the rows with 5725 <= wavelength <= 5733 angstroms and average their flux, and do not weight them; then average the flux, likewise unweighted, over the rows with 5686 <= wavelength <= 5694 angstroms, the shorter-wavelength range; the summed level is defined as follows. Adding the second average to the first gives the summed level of 17.8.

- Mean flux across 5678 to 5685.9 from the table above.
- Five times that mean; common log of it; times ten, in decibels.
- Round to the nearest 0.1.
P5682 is 16.2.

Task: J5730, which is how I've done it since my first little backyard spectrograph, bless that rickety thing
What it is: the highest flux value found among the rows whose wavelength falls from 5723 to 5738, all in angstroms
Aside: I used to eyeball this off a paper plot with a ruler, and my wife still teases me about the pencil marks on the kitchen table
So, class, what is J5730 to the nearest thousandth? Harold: 9.350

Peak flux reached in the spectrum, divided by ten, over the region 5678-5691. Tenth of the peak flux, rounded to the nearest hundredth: 0.85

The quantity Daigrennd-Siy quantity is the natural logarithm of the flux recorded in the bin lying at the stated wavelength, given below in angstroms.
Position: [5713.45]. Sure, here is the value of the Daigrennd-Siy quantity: 2.18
